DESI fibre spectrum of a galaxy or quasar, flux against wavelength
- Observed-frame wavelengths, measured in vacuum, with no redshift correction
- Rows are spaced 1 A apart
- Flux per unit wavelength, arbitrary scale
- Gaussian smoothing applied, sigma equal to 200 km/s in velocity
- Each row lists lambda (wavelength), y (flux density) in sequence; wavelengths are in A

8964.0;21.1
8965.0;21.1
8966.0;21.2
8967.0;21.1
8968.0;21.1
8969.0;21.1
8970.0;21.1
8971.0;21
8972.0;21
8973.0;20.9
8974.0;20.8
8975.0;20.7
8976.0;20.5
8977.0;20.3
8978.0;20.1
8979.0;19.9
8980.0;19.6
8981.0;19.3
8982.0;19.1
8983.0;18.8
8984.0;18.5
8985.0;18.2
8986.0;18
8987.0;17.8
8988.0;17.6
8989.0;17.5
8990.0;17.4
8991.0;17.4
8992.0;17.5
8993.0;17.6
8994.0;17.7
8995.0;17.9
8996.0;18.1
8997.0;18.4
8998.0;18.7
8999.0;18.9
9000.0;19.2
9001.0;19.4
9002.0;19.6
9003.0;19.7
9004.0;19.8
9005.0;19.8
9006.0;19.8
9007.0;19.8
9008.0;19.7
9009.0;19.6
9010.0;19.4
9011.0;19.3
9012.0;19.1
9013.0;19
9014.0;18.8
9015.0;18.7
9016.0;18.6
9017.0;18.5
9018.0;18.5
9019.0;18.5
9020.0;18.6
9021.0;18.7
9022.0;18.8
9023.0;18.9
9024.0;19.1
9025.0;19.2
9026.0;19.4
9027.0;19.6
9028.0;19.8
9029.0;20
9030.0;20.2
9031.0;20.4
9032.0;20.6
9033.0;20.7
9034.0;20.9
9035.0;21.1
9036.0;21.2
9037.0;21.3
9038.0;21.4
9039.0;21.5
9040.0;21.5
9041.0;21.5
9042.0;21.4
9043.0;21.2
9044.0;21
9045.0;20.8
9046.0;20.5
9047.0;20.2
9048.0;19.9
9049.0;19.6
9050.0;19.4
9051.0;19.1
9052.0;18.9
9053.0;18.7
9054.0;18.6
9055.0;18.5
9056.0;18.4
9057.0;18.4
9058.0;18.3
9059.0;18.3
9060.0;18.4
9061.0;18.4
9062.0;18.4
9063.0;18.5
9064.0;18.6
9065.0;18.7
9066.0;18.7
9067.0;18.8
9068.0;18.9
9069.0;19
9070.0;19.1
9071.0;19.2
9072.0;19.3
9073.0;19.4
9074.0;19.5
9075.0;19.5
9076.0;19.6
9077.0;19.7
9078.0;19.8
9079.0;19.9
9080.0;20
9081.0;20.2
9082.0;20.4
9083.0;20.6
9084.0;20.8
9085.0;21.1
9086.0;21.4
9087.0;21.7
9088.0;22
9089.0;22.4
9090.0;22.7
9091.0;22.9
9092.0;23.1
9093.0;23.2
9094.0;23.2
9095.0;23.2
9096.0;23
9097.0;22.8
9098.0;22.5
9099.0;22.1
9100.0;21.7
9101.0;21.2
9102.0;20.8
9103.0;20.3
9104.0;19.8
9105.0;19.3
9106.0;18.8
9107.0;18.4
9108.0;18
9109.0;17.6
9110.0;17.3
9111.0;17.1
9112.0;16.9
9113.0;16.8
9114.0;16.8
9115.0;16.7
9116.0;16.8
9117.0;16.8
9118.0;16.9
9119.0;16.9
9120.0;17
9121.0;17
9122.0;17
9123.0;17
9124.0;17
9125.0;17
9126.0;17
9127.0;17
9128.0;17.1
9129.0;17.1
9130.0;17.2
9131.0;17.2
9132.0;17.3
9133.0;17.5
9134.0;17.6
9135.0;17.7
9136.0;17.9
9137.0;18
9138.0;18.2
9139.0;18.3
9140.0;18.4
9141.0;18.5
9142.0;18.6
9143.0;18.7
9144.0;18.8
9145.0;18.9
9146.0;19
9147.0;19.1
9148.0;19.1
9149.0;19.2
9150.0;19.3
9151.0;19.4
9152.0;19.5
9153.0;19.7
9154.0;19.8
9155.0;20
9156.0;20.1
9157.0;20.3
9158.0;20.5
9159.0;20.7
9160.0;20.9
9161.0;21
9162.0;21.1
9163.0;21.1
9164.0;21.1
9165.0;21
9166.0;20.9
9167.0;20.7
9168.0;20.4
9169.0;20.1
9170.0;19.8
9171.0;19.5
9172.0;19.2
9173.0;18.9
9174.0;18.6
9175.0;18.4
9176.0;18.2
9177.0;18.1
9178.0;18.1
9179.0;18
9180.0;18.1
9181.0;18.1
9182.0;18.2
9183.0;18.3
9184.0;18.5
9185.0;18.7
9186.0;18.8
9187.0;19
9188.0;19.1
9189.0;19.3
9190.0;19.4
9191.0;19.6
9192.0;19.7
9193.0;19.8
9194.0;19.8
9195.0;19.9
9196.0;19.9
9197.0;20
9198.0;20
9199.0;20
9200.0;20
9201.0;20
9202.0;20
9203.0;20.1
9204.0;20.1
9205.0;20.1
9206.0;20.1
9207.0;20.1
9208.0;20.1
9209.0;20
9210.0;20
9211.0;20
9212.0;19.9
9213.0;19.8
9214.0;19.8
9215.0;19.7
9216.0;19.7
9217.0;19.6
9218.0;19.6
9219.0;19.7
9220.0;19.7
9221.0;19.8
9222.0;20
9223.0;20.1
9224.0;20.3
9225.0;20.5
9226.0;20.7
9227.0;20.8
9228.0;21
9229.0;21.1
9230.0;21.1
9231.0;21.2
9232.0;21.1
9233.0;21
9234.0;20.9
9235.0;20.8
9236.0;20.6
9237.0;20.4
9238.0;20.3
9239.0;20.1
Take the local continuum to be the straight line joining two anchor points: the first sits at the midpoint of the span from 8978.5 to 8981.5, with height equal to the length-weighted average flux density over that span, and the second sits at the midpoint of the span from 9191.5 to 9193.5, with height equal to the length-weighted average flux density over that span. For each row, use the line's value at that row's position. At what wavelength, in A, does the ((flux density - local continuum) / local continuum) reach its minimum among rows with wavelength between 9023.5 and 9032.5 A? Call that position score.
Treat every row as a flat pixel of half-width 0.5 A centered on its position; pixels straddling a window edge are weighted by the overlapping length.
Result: 9024.0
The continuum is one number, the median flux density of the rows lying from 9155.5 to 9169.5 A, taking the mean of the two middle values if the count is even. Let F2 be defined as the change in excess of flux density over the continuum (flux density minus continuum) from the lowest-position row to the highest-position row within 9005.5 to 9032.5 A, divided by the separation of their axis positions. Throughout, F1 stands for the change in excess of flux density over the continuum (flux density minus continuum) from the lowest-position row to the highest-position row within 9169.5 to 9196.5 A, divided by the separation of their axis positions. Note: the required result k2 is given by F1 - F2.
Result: -0.03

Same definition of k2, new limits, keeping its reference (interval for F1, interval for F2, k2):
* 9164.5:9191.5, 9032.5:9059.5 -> 0.04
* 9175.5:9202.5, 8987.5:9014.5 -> 0.02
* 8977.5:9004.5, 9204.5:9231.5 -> -0.05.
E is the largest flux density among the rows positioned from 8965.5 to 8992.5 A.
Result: 21.2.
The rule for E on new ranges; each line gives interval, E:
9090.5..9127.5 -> 23.2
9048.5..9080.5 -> 20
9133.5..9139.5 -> 18.3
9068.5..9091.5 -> 22.9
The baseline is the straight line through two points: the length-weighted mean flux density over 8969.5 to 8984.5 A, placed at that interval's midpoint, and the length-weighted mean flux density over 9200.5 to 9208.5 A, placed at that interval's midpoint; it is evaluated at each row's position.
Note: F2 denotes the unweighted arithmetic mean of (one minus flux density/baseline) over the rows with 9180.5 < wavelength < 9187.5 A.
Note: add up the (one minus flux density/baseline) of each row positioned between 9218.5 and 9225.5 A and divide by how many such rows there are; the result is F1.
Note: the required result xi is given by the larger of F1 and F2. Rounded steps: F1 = 0.00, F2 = 0.08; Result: 0.078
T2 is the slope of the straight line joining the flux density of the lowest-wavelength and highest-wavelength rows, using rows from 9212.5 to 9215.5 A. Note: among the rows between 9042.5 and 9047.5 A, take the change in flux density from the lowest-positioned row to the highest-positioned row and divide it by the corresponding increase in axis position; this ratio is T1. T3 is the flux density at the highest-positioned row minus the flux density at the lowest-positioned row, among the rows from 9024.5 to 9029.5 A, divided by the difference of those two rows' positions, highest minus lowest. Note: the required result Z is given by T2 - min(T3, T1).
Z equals 0.20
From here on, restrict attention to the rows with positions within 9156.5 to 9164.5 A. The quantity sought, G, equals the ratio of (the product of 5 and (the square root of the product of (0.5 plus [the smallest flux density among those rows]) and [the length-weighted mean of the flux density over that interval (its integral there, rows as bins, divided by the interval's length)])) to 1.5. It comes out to 69.4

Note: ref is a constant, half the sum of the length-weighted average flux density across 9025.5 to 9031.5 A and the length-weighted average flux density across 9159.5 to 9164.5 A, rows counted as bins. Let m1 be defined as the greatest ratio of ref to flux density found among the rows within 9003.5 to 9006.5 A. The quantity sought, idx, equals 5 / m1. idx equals 4.8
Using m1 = 1.03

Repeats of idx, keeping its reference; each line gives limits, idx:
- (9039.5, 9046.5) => 5.0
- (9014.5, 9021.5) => 4.5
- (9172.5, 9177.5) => 4.4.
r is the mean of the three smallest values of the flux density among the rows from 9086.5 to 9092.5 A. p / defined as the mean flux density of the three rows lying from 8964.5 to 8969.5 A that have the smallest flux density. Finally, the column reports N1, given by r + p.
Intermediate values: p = 21.1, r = 22.0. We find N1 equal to 43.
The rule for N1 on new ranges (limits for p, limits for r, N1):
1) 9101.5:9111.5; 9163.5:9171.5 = 37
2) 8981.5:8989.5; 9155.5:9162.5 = 38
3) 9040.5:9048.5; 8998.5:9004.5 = 39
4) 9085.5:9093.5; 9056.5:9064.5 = 40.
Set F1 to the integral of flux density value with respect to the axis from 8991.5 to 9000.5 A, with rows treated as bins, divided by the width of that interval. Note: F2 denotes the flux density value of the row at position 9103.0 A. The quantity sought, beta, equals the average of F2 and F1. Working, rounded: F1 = 18.2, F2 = 20.3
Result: 19.3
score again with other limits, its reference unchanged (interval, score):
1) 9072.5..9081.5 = 9073.0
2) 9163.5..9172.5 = 9172.0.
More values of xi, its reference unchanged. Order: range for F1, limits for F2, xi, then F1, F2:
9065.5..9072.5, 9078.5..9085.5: 0.054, 0.05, -0.02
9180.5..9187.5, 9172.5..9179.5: 0.087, 0.08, 0.09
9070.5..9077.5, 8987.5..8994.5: 0.128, 0.03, 0.13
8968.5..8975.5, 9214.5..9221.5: 0.019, -0.04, 0.02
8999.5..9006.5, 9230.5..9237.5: 0.024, 0.02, -0.04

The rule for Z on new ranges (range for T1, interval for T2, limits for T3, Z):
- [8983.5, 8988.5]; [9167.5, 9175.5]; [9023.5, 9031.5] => -0.06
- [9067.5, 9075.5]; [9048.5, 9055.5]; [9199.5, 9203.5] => -0.22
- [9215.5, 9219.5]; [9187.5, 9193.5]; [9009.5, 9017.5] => 0.27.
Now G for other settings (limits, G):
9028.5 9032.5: 68.0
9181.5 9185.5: 61.9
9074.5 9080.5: 66.2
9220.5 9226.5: 67.6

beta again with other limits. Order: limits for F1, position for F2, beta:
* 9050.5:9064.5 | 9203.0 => 19.3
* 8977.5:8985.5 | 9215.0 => 19.4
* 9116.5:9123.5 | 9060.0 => 17.7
